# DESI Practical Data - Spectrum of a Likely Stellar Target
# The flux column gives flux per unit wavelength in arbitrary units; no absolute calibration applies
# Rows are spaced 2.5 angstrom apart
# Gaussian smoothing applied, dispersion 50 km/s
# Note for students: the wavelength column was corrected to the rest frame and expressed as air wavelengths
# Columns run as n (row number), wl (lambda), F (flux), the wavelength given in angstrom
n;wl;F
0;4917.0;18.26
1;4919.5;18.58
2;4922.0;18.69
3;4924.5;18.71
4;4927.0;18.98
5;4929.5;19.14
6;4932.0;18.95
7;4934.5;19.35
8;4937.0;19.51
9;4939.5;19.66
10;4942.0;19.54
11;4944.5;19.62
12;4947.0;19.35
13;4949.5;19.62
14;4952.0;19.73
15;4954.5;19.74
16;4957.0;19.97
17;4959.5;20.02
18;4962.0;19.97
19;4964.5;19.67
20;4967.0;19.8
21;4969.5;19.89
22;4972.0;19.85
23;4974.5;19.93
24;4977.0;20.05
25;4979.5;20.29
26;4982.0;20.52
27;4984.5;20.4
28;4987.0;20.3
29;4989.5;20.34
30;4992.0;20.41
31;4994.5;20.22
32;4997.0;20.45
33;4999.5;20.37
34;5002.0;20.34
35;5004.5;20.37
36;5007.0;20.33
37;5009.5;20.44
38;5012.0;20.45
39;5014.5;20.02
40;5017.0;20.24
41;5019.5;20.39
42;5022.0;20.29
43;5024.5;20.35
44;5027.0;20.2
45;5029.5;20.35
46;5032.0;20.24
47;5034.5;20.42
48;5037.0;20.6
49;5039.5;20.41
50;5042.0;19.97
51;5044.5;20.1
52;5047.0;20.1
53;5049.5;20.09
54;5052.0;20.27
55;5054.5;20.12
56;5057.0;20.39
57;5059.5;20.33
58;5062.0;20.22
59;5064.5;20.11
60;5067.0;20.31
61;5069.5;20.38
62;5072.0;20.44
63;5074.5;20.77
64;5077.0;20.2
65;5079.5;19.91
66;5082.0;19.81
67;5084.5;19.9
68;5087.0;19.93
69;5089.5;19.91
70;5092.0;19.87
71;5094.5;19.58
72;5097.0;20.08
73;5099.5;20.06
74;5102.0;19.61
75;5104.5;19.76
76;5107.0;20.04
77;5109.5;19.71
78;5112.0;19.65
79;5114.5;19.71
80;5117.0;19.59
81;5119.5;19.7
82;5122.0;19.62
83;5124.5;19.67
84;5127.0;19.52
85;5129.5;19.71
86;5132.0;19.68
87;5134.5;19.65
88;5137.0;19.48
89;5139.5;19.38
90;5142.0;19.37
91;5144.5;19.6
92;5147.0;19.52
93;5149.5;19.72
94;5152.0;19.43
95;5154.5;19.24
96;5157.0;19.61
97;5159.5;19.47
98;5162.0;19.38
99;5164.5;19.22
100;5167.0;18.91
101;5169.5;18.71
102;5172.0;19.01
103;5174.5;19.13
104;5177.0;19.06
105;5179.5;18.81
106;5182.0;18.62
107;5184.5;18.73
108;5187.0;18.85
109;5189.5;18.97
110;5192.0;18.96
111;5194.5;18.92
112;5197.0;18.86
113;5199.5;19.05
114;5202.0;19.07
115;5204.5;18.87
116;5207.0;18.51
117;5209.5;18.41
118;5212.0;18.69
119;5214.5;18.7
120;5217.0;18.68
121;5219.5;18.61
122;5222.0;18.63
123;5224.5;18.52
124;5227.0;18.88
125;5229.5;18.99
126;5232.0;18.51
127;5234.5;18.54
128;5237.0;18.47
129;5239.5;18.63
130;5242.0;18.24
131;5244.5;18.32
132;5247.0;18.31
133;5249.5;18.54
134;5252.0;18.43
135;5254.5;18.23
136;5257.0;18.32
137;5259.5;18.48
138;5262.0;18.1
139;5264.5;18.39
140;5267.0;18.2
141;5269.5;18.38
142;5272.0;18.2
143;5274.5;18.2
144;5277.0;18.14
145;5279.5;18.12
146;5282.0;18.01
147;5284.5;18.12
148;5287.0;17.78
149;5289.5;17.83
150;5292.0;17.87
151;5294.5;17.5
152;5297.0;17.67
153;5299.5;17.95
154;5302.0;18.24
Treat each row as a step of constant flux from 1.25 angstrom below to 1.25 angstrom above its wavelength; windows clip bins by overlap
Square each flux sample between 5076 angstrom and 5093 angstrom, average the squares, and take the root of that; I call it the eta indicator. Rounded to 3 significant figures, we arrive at 19.9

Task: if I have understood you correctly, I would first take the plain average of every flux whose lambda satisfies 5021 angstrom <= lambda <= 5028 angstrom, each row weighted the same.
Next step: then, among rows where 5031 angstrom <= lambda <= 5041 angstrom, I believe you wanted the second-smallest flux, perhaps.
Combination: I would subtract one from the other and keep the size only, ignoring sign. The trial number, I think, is 0.13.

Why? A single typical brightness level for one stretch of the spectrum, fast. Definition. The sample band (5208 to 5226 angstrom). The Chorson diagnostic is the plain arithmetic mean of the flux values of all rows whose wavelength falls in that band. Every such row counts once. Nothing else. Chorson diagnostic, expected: 18.6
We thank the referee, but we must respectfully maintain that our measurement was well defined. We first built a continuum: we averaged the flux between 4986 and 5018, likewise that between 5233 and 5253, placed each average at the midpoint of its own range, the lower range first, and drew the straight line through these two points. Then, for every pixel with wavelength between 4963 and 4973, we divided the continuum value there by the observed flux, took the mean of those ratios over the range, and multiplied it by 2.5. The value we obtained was 2.60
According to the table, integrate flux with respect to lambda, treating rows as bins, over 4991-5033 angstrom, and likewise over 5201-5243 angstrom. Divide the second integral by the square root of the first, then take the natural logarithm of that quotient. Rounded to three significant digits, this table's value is 3.29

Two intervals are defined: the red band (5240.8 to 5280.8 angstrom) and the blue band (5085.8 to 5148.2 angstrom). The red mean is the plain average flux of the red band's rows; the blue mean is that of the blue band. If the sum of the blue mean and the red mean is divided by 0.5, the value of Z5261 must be 76.0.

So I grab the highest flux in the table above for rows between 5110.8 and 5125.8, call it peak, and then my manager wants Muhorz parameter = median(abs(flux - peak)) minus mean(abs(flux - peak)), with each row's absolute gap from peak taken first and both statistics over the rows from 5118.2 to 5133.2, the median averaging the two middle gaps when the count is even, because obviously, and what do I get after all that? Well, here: -0.025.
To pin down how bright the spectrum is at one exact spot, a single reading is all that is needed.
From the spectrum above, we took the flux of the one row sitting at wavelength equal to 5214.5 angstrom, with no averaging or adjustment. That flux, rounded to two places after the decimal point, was 18.70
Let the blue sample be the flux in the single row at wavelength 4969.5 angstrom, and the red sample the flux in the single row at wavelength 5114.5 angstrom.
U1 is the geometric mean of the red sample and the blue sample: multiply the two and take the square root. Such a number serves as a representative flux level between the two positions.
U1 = 19.8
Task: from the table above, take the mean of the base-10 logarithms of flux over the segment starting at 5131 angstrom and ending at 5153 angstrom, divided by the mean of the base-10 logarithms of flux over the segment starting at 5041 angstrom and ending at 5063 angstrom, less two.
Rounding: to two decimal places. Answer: -1.01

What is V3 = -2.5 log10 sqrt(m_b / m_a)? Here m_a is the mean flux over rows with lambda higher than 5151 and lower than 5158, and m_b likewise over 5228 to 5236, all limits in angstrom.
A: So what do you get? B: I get 0.02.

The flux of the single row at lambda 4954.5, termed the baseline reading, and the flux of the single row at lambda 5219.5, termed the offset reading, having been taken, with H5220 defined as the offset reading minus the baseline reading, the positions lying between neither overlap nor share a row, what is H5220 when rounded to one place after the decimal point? -1.1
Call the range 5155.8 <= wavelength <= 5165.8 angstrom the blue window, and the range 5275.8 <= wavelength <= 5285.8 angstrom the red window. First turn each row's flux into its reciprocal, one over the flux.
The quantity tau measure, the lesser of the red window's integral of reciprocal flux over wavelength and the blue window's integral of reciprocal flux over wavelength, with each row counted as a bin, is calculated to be 0.515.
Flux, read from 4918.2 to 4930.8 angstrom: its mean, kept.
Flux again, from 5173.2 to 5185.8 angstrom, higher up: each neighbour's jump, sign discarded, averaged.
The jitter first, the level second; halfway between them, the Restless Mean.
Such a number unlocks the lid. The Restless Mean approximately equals 9.5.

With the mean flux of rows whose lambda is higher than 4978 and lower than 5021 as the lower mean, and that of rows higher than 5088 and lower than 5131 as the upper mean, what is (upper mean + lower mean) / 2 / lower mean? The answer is 0.985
